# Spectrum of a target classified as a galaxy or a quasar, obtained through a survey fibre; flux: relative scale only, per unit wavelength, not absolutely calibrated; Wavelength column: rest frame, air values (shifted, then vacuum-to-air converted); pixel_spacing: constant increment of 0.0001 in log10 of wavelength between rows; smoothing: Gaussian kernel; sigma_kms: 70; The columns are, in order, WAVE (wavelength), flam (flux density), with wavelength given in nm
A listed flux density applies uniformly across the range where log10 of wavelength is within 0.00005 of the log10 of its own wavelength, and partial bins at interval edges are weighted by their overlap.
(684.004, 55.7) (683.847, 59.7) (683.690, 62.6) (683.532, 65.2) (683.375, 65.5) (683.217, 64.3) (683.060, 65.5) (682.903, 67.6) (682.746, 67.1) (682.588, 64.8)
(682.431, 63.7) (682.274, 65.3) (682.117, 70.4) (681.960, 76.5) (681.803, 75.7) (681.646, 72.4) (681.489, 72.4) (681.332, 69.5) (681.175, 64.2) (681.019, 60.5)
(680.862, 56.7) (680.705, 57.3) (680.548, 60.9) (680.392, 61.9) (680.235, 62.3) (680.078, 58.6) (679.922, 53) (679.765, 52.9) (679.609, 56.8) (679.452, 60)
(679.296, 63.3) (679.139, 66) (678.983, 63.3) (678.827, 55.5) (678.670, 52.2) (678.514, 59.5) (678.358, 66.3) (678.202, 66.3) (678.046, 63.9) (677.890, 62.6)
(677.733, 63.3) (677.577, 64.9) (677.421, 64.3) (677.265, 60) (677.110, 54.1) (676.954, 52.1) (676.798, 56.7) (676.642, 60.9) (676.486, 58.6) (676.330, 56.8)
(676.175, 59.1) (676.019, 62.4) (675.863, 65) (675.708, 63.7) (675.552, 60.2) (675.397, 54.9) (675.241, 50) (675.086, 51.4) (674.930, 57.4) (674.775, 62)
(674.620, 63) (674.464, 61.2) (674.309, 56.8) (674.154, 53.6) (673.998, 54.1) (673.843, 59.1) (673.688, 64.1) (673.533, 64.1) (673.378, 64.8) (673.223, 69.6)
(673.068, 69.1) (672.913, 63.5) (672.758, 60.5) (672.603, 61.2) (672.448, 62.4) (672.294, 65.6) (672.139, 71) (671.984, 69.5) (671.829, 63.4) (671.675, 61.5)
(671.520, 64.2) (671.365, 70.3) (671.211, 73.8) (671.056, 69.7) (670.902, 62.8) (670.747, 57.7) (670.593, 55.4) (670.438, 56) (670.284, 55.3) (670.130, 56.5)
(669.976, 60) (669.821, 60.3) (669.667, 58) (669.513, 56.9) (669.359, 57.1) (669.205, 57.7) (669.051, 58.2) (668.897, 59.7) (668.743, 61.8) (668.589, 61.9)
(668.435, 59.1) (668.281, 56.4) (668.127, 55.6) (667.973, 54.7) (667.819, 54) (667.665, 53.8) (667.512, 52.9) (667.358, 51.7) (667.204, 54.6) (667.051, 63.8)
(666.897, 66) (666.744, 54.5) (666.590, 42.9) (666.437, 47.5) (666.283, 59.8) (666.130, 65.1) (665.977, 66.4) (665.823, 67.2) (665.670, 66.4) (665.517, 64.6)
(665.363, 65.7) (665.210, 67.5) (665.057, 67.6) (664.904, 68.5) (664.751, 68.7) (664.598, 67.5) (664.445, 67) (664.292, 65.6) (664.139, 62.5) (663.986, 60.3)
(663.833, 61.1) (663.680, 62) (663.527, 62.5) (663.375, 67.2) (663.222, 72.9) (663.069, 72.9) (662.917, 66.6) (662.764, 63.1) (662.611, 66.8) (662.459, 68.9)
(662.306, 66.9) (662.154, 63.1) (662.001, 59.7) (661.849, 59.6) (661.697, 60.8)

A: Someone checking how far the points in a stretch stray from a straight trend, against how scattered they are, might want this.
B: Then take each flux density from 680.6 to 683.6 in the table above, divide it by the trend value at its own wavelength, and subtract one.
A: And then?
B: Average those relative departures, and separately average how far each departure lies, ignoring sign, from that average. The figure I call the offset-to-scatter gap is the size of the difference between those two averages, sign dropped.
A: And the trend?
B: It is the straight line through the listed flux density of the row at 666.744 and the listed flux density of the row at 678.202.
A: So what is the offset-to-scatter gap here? 0.114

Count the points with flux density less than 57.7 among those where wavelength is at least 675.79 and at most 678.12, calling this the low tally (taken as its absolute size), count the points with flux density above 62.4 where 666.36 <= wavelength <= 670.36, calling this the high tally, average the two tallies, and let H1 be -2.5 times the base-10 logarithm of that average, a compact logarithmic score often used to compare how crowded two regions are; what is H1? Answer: -1.2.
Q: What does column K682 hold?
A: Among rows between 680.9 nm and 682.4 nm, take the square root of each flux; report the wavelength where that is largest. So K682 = 681.960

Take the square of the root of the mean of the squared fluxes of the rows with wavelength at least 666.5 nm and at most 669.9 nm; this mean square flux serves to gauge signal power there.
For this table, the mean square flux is 3258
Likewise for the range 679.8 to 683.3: 4264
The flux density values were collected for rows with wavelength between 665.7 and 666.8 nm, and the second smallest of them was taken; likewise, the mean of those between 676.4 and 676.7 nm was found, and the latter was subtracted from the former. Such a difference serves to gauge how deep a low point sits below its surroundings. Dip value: -12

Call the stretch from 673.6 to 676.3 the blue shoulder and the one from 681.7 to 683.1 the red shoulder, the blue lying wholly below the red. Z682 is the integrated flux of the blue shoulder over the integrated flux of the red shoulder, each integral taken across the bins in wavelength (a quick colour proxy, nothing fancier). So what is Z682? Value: 1.6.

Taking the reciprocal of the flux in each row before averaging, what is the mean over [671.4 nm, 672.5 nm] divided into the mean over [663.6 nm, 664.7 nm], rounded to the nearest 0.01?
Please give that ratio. 1.03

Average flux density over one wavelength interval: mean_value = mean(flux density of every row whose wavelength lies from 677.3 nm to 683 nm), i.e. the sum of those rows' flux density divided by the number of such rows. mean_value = 63.4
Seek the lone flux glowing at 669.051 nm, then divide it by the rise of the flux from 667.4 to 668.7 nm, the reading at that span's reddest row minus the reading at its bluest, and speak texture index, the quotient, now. 6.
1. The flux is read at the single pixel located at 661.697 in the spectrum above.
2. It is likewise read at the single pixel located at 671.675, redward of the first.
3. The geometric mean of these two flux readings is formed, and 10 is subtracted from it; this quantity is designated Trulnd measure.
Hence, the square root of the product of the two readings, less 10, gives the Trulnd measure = 51.1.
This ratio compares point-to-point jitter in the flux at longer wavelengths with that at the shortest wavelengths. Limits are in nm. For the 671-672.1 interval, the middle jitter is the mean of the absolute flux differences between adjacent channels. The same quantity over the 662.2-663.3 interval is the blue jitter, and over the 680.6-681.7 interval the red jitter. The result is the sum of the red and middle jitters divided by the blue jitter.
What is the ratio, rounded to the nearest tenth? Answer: 2.3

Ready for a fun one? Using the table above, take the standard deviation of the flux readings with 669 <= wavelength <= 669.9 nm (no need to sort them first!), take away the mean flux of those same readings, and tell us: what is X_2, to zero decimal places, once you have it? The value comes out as -57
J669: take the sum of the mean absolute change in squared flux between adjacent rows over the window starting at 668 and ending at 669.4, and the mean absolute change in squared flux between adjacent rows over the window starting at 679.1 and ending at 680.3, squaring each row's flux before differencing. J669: 541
